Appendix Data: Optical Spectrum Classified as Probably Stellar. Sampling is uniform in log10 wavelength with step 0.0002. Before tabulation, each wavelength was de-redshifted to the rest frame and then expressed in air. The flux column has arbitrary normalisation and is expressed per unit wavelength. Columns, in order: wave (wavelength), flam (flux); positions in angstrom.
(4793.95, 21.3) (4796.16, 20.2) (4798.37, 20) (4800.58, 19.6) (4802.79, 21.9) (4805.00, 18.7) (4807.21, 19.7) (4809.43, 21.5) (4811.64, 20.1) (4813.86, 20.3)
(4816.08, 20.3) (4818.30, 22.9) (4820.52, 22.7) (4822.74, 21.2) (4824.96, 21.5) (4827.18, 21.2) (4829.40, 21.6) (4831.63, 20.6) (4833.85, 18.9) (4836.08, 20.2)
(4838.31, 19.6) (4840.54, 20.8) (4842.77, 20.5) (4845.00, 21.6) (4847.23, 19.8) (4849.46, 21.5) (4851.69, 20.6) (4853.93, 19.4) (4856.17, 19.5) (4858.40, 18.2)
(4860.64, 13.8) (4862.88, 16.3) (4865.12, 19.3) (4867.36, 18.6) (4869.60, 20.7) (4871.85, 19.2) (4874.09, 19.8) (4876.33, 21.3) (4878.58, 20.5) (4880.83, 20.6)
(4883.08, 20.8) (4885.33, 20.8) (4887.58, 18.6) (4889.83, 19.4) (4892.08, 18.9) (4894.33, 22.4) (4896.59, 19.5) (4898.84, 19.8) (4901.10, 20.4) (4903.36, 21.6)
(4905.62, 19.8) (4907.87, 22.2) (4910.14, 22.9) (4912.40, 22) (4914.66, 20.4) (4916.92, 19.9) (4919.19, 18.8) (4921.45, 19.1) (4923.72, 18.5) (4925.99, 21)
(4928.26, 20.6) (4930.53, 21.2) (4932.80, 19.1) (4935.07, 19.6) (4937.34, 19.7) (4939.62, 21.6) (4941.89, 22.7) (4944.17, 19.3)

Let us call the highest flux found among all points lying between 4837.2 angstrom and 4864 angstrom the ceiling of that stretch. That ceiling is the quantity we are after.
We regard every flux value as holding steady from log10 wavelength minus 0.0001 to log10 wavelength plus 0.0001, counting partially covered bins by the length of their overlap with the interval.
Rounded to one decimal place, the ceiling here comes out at 21.6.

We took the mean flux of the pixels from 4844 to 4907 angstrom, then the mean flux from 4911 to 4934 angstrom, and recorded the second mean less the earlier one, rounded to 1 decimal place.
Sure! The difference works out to 0.3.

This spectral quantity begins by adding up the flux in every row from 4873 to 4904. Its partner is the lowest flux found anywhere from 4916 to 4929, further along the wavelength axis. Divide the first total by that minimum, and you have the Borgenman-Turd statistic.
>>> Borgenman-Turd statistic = 15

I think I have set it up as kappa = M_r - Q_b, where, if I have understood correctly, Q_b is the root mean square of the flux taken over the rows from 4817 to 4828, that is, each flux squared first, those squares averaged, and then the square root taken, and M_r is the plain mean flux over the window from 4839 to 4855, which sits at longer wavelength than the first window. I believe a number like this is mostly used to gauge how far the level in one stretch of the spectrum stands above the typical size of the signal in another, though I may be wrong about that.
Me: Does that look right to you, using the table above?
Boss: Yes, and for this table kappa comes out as -1.3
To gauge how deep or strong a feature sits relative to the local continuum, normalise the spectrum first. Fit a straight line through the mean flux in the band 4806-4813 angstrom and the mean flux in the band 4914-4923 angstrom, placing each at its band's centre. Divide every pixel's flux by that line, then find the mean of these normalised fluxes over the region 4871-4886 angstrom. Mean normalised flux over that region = 1.03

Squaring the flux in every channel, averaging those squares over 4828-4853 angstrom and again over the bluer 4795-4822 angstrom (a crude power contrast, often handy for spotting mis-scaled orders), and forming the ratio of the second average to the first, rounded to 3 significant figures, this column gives 1.02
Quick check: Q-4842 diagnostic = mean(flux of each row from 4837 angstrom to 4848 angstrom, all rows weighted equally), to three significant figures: 20.5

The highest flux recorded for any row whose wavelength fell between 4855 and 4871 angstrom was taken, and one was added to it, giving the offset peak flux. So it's 21.7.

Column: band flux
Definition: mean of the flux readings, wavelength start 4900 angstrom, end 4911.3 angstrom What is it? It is 21.4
